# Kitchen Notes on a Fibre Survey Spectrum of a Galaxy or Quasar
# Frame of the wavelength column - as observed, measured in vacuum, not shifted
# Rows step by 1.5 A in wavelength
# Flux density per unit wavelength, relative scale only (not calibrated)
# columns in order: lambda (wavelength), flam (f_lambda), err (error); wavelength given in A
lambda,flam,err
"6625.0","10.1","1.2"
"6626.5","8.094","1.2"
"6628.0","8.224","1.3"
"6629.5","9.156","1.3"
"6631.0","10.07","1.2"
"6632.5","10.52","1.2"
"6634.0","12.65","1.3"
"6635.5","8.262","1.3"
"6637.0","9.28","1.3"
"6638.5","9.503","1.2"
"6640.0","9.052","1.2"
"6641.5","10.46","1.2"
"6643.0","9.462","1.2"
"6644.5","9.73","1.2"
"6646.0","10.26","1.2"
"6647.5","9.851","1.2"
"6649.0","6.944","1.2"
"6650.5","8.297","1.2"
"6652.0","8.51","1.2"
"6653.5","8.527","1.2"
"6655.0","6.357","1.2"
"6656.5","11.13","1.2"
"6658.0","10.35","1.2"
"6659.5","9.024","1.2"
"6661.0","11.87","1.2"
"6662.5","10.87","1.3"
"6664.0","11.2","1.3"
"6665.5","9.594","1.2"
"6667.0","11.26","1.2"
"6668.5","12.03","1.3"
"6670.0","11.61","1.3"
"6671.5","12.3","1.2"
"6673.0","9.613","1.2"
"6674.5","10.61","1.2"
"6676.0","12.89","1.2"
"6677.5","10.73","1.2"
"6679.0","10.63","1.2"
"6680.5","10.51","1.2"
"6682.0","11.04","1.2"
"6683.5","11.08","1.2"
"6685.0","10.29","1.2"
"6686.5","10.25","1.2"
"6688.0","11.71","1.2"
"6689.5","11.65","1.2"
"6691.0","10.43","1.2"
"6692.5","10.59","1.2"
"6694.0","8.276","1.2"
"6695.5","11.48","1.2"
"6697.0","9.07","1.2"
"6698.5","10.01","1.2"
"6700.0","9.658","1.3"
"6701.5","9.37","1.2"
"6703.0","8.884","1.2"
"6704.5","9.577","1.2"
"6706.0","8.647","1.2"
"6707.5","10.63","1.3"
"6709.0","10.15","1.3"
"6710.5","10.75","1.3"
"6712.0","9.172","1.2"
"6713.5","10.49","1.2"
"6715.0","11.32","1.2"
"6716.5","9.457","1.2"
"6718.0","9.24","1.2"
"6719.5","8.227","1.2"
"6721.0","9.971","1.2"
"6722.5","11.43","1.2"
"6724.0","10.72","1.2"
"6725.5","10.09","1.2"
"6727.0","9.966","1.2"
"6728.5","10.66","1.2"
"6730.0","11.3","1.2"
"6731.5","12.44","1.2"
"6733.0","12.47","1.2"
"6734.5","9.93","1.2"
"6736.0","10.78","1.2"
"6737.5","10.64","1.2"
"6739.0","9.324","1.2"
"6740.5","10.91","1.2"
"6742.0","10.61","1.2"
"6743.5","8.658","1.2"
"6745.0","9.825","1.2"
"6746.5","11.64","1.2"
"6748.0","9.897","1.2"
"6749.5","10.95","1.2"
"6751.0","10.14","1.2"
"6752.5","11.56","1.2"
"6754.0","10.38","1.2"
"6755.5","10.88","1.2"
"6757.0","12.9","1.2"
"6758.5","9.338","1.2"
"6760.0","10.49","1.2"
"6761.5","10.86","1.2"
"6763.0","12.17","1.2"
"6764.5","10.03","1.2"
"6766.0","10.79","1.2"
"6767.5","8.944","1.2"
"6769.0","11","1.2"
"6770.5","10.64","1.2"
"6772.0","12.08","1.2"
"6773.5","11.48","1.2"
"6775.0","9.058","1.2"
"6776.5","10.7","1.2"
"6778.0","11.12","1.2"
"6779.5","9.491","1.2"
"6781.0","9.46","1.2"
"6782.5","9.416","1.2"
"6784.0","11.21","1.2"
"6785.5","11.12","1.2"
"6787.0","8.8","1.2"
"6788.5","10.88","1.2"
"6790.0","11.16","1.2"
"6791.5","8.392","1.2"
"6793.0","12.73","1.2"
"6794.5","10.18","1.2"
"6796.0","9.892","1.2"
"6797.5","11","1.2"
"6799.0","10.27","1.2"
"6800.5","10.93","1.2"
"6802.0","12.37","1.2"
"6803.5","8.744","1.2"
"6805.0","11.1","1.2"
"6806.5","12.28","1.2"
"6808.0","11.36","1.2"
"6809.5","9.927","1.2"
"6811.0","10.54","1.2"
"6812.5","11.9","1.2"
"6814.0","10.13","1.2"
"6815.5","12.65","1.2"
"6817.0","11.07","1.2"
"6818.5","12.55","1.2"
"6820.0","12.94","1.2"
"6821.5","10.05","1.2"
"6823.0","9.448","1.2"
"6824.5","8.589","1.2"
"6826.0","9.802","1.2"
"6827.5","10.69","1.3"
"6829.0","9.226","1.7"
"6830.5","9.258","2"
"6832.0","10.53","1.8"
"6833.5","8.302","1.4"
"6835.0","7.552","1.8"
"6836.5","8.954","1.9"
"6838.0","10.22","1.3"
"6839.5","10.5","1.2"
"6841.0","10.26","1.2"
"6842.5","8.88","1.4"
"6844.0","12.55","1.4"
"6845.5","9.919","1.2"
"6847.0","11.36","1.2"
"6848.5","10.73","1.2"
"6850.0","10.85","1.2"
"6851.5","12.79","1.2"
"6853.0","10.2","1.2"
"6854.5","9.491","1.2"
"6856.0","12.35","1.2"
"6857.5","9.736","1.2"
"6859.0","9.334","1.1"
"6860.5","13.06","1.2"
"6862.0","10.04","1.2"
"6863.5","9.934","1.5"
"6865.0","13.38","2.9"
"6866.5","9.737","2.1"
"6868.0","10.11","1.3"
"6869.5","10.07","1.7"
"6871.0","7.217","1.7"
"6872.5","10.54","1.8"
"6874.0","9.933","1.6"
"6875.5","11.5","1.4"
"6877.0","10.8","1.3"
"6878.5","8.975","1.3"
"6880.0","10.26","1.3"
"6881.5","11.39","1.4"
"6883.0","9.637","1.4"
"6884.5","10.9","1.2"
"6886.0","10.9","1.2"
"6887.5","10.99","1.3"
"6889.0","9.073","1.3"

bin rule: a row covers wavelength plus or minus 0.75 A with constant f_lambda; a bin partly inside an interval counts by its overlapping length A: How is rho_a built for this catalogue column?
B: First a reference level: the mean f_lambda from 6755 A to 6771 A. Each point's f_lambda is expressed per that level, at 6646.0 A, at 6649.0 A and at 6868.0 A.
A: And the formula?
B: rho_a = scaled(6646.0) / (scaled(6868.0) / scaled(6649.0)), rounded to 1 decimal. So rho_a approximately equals 0.7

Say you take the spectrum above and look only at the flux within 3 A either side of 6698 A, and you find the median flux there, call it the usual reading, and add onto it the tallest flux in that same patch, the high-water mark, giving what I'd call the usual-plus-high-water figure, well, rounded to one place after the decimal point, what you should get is 21.3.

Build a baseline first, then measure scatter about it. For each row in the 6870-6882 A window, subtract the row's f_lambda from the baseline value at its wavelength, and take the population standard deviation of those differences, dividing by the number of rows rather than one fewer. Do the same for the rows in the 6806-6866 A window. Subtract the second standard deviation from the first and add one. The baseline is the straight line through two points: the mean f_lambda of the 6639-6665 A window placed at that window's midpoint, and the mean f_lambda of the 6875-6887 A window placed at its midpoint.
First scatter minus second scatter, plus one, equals 0.89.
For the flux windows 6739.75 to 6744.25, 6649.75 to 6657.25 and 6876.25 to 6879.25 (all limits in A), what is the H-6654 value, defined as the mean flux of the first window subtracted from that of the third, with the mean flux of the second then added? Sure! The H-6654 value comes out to 8.4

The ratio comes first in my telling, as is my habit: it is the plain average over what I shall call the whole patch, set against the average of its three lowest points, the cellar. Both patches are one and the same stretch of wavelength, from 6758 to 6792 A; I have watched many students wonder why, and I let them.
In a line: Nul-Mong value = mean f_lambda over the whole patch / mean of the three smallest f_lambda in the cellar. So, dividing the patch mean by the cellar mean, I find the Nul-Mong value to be 1.19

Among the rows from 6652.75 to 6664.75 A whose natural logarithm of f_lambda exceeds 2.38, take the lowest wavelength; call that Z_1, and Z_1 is 6656.5 A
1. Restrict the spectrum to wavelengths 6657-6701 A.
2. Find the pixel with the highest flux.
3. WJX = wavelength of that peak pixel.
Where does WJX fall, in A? 6676.0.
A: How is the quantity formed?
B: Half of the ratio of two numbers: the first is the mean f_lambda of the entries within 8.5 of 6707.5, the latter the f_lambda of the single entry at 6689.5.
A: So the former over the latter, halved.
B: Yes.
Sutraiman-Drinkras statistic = 0.424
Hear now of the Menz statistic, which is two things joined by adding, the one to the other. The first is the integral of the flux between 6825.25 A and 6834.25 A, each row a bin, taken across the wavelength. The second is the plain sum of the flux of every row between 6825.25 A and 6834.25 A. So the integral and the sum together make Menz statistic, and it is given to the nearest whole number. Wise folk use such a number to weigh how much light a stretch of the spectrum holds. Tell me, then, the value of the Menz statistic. 145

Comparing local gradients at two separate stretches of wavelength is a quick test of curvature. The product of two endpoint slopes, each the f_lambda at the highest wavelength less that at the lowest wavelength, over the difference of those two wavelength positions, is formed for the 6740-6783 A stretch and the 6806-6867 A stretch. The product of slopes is 0.0015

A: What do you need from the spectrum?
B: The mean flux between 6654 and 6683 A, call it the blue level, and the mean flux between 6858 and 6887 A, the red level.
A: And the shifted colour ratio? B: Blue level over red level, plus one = 2.03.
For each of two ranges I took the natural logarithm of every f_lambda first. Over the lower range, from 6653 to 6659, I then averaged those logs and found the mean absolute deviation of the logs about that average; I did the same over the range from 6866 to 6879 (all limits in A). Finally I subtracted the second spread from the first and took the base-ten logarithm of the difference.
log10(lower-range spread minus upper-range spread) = -1.0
